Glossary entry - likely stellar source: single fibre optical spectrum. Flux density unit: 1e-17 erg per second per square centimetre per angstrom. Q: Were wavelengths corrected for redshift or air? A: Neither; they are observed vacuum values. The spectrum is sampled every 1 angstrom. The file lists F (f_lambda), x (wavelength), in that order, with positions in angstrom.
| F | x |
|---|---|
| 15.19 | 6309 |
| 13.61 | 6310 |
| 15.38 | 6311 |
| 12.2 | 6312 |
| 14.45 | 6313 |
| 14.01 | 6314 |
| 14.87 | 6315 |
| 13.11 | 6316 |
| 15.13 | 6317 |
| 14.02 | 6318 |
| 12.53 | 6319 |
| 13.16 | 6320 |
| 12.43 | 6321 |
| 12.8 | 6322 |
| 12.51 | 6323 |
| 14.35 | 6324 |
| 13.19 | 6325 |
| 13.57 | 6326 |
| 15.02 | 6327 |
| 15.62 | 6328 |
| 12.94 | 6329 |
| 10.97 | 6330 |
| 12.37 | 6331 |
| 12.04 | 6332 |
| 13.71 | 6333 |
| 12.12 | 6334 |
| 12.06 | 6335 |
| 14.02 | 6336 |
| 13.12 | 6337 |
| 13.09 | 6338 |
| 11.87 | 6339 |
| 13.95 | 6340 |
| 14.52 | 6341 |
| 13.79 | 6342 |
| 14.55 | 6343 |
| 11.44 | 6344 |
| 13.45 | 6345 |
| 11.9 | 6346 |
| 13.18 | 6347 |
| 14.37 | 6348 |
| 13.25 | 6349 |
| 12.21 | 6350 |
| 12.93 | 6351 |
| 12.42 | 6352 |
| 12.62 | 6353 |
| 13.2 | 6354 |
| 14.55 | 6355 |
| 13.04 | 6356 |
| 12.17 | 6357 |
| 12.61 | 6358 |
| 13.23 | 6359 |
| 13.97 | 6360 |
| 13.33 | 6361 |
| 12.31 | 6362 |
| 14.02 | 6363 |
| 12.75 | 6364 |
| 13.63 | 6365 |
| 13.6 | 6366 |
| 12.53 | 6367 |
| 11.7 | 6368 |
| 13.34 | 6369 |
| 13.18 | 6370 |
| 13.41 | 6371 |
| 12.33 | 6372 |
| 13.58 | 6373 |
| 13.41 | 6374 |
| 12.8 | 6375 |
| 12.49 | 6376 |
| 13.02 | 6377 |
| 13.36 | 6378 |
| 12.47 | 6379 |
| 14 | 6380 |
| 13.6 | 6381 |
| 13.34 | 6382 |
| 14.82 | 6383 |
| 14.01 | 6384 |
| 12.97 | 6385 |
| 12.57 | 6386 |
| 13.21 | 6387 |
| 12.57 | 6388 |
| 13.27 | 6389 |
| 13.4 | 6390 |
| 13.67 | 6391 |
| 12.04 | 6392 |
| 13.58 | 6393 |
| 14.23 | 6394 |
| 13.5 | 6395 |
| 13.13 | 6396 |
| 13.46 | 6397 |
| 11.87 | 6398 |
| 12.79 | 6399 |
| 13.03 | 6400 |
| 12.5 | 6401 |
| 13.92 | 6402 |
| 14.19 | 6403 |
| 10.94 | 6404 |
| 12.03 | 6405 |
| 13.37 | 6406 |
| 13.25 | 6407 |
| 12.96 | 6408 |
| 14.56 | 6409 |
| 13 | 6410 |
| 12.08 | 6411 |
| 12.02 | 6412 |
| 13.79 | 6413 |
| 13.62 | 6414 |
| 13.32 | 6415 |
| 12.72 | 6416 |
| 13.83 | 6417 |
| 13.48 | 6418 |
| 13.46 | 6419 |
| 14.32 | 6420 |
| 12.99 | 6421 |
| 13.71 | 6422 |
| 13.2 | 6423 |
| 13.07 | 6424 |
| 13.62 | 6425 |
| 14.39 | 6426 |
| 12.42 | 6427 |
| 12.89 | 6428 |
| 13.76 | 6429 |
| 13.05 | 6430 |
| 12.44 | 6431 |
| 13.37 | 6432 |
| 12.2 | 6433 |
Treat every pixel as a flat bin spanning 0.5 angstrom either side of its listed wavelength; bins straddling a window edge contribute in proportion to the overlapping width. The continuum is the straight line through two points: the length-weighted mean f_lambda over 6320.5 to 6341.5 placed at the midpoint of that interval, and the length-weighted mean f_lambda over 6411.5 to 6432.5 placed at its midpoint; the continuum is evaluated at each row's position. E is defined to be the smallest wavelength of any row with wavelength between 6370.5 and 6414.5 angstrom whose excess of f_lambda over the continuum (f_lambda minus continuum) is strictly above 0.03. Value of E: 6371 angstrom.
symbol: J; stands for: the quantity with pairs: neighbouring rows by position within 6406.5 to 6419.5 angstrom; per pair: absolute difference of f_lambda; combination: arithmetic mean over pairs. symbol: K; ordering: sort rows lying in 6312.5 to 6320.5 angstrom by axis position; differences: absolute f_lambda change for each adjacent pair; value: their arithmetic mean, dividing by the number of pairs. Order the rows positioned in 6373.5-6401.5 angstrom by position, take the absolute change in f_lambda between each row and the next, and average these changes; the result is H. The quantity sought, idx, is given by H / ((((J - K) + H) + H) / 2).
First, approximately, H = 0.72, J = 0.7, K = 1.19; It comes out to 1.46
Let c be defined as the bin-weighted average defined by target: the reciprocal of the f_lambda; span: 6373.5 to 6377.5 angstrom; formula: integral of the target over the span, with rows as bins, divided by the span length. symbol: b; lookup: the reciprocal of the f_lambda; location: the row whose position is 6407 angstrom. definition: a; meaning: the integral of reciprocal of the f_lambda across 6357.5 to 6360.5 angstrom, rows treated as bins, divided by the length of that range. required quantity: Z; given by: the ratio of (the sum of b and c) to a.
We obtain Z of 2.02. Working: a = 0.0755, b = 0.075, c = 0.077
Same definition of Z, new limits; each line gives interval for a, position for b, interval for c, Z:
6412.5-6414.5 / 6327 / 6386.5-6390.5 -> 1.96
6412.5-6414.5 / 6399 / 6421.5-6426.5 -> 2.08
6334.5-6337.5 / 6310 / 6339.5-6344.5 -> 1.92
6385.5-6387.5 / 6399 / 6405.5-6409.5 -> 1.96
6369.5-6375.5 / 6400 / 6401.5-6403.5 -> 1.94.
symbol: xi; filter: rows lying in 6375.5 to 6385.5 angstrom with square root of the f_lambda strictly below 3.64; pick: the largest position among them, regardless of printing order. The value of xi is 6385 angstrom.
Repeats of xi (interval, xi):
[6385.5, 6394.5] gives 6392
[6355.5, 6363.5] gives 6362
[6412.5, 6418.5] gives 6416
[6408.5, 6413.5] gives 6412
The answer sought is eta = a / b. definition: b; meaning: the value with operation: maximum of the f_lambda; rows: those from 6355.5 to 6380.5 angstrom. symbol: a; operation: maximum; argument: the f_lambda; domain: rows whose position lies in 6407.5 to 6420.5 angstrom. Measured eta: 1.04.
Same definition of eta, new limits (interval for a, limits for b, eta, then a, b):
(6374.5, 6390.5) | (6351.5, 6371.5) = 1.02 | 14.82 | 14.55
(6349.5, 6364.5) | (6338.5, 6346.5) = 1.00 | 14.55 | 14.55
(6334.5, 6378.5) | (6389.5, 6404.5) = 1.02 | 14.55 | 14.23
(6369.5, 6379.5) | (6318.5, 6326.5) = 0.95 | 13.58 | 14.35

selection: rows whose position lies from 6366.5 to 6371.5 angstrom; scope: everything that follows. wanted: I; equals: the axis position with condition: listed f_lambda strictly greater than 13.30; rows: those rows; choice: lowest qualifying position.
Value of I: 6369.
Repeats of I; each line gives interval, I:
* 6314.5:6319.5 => 6315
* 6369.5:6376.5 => 6371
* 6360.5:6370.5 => 6361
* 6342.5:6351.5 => 6343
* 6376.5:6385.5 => 6378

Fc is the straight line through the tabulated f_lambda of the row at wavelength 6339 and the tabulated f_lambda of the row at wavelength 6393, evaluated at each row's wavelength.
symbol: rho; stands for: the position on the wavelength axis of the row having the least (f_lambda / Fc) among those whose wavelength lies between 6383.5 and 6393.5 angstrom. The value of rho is 6392 angstrom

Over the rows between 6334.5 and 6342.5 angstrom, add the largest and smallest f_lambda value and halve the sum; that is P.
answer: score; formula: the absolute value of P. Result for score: 13.2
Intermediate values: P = 13.2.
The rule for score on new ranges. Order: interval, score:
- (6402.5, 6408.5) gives 12.6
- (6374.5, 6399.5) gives 13.3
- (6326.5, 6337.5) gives 13.3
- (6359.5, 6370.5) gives 12.9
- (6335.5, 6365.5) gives 13.0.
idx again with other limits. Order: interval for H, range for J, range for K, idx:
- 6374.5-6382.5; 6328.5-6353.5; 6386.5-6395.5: 0.76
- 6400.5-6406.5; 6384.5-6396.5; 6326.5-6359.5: 1.18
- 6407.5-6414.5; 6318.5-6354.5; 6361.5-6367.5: 0.95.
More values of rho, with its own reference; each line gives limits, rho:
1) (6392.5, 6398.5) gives 6398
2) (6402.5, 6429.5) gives 6404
